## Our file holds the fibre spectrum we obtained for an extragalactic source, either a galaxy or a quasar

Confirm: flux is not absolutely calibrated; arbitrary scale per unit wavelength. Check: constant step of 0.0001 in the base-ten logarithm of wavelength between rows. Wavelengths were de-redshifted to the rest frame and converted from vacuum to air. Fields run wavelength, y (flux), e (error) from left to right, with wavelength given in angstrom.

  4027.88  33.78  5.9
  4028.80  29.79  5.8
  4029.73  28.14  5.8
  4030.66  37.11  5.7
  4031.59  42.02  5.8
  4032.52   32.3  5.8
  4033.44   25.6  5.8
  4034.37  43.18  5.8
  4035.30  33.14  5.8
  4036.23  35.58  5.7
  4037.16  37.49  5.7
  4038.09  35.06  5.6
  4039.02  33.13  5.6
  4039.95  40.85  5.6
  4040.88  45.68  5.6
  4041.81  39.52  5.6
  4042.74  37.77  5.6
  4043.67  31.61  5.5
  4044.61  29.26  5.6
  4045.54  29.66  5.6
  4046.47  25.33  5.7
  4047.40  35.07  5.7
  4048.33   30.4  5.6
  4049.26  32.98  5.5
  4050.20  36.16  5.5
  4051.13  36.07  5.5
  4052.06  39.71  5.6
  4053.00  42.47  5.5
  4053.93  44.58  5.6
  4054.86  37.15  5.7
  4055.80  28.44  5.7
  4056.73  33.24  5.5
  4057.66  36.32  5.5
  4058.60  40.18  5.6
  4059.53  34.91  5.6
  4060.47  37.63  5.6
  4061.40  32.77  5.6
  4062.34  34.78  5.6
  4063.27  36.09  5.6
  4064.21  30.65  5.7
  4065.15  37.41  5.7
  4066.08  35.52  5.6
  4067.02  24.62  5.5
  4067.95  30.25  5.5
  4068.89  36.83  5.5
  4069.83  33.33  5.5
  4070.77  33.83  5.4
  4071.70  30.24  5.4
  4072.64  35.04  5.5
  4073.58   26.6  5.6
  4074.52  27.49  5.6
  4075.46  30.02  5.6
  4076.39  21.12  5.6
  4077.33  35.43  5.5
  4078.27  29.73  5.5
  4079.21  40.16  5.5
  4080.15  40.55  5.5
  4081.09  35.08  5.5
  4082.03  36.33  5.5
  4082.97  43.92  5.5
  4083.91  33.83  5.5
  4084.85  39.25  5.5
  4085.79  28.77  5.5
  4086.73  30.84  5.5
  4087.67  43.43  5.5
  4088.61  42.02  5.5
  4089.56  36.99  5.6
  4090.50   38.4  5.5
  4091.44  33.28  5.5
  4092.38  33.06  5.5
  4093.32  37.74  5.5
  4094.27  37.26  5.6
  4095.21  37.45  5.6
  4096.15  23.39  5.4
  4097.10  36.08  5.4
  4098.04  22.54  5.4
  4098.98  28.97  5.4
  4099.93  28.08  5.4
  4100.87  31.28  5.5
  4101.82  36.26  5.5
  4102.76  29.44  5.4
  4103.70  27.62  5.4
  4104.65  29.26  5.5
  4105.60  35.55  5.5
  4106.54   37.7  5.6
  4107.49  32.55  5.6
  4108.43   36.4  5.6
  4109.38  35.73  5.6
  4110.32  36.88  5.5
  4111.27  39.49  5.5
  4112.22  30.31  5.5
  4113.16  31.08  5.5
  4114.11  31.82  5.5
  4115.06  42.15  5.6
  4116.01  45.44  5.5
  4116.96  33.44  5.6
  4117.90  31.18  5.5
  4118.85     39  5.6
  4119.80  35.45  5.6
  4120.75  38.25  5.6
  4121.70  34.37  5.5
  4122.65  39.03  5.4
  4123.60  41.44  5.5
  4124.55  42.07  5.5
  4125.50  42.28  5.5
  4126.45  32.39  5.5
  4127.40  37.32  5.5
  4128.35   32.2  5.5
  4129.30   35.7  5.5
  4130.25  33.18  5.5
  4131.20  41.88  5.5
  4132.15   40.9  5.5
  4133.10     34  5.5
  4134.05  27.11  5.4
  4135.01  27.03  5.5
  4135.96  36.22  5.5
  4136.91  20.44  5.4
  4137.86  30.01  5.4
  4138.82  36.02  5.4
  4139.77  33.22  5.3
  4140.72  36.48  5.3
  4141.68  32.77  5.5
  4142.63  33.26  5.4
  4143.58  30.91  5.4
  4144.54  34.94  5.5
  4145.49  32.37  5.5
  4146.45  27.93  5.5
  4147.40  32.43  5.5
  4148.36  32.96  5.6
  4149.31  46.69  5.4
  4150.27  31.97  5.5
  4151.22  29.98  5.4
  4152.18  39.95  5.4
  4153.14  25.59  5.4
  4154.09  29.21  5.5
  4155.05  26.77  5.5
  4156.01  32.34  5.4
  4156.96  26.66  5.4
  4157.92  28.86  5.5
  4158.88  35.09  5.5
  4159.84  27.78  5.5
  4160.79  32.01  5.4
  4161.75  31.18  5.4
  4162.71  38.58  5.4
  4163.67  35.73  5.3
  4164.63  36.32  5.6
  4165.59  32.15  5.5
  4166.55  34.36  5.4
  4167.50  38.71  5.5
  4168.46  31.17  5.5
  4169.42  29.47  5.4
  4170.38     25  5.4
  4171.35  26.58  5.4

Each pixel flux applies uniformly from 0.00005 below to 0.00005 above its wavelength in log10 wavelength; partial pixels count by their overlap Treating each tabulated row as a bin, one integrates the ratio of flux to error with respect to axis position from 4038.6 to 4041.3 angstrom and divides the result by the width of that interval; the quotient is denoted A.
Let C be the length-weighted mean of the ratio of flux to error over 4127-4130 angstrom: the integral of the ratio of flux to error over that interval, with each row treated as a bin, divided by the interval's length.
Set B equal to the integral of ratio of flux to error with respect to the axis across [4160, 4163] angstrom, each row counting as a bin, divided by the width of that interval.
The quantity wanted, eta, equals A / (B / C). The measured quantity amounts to 7.4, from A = 7.1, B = 6.11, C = 6.3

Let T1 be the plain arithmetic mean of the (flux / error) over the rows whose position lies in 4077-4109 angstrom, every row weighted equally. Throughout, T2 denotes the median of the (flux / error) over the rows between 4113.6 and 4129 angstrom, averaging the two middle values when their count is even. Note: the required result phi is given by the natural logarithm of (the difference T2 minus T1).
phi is -0.6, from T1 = 6.2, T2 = 6.8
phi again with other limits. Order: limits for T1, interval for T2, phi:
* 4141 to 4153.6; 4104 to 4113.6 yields -1.1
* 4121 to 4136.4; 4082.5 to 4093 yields -3.4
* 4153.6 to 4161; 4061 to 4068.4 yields -0.6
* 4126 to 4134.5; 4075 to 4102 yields -2.6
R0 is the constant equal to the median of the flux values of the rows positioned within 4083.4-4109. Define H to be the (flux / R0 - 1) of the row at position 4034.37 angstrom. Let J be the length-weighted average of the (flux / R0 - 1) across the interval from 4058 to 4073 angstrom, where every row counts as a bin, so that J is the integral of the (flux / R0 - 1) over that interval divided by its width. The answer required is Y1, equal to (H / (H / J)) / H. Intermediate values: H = 0.28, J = 0.01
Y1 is 0.0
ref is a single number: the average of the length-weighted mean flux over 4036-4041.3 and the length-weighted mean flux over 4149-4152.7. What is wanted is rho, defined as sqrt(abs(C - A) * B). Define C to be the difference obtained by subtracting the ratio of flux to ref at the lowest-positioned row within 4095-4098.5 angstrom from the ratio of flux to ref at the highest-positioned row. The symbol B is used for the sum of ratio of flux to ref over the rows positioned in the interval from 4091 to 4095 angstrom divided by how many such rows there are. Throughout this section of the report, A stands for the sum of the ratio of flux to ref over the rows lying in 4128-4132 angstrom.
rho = 2.00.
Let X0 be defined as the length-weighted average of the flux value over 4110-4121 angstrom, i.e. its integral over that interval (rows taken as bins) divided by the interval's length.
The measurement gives 36.1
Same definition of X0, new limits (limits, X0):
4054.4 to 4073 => 34.0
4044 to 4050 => 30.7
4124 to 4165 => 33.3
